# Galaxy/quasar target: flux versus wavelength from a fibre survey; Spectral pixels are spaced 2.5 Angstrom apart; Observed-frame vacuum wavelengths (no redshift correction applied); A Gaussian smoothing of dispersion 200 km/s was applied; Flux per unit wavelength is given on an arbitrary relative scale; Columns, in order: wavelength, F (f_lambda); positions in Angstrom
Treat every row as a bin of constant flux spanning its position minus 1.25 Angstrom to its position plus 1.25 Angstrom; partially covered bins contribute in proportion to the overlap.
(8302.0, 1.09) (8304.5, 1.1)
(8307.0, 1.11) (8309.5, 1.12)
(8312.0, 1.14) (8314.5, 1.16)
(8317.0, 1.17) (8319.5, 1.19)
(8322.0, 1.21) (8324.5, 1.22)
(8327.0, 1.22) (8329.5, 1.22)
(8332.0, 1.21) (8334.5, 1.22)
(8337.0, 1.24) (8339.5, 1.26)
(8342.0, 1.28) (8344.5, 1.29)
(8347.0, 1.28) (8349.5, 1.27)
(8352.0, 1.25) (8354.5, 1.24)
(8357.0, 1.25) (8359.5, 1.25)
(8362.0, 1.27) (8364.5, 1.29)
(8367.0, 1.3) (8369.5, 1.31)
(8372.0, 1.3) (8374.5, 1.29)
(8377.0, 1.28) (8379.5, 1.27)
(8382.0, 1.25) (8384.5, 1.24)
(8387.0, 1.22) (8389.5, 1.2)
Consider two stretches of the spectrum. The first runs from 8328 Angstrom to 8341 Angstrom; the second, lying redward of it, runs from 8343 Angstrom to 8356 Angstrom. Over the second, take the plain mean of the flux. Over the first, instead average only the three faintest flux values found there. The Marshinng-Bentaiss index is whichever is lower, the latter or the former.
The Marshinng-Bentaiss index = 1.22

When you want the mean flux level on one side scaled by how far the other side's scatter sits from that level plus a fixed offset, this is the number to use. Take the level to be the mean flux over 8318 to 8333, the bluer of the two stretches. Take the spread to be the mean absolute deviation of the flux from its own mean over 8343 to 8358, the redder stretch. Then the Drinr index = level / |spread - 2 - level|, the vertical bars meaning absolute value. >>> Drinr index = 0.379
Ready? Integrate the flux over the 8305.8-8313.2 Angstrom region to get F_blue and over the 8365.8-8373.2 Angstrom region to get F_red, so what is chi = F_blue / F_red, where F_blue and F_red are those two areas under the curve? 0.86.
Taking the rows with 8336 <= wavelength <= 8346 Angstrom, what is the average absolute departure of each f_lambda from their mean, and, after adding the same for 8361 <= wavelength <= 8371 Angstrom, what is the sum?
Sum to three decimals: 0.030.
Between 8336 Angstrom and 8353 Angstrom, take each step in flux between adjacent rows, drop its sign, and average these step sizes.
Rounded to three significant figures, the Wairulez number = 0.0150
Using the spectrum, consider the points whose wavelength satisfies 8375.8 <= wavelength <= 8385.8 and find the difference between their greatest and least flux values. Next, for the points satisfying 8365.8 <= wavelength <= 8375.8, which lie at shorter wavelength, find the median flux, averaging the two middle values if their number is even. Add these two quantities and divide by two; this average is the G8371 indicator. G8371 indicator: 0.67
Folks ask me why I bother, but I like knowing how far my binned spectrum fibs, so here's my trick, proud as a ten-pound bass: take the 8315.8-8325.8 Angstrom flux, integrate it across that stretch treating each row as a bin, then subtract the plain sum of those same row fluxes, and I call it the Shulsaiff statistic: 7.2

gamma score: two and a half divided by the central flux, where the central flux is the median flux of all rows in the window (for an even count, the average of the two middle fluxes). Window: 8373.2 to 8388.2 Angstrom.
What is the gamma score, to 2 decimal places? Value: 1.98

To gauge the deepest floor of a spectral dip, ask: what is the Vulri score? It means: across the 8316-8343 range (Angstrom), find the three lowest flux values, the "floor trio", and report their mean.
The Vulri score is 1.19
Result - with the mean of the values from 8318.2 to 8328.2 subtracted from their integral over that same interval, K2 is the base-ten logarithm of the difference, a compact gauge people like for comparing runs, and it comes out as 1.04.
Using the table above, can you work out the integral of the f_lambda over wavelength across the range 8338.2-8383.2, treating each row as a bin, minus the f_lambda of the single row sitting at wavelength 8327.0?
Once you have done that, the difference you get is 56.1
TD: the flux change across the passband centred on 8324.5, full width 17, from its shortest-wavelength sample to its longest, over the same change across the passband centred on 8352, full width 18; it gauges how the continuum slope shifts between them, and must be -1.0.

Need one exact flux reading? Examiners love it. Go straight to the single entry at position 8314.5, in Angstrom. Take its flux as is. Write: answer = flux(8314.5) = 1.16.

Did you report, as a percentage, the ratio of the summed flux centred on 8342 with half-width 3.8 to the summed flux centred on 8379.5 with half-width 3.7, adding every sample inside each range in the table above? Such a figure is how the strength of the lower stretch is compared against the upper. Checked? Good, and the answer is 101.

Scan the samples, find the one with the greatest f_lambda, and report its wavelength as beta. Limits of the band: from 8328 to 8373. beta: 8369.5 Angstrom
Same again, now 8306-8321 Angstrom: 8319.5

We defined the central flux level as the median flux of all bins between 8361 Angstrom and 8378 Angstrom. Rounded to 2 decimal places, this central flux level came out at 1.29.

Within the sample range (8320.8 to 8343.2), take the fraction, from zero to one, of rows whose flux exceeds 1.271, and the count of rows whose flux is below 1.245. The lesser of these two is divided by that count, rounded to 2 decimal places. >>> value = 0.02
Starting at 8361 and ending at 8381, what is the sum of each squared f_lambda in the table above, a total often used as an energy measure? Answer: 13.3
